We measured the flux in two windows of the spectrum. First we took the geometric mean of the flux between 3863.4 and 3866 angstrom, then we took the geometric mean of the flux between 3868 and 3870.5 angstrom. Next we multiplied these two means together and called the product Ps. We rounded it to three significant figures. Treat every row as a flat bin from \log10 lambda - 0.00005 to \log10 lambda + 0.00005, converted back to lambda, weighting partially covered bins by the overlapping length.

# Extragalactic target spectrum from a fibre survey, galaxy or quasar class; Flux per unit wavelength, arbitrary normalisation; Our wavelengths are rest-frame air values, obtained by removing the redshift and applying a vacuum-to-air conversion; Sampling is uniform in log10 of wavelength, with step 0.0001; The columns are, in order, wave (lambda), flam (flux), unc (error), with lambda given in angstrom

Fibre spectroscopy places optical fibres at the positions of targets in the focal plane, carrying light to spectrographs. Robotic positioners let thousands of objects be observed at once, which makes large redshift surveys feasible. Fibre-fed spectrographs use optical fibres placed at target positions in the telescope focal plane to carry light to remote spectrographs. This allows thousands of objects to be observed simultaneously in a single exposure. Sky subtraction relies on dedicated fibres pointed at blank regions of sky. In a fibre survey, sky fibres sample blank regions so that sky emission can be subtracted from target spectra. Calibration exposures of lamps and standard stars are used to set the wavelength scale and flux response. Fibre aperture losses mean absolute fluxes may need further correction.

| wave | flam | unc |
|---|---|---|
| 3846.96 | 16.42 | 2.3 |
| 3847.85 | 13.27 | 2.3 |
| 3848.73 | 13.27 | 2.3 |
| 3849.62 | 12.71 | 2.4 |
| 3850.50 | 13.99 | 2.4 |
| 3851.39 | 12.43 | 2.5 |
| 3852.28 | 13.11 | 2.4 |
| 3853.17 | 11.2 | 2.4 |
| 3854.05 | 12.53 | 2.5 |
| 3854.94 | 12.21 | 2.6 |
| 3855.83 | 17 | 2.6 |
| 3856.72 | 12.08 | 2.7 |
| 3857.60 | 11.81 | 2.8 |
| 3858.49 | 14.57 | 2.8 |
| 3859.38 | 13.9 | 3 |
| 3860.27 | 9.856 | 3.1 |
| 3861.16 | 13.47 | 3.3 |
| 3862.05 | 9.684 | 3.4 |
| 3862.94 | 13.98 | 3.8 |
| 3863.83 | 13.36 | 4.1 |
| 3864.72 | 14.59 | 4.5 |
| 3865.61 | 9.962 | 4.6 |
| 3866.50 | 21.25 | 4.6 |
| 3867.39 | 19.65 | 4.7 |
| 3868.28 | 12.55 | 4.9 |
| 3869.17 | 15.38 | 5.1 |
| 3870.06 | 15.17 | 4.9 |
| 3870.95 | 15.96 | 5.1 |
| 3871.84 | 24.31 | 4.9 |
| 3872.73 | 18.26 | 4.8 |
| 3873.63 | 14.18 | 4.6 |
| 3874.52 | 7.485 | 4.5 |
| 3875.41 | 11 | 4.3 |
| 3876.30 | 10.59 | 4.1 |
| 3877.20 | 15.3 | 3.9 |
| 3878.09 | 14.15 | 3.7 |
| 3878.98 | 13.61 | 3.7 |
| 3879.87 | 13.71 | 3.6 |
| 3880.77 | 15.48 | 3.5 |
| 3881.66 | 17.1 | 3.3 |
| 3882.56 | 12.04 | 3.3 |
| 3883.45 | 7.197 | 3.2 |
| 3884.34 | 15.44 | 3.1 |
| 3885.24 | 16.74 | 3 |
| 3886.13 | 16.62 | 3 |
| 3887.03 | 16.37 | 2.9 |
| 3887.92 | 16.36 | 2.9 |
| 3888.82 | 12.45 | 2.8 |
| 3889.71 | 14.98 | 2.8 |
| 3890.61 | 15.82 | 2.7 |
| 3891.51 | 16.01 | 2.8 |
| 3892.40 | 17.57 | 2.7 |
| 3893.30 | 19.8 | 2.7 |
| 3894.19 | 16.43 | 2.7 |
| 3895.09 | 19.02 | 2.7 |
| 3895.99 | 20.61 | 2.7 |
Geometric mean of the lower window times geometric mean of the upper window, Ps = 178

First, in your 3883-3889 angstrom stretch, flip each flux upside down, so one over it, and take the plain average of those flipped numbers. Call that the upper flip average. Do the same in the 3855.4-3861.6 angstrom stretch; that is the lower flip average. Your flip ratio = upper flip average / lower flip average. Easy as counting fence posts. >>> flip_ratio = 0.97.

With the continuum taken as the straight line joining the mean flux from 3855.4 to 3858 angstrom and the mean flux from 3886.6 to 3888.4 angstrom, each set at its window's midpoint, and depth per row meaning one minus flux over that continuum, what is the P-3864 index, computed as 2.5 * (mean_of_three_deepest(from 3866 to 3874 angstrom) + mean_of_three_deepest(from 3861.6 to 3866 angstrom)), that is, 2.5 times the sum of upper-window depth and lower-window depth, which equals 0.7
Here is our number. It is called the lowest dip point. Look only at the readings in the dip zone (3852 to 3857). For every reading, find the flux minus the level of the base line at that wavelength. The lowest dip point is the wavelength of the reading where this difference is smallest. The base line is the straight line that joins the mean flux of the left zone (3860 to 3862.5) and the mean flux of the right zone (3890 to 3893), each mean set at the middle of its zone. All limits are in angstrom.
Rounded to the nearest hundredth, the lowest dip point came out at 3853.17 angstrom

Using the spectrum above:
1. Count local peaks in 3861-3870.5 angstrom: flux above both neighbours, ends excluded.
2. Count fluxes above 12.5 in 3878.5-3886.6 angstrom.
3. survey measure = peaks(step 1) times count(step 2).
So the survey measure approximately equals 28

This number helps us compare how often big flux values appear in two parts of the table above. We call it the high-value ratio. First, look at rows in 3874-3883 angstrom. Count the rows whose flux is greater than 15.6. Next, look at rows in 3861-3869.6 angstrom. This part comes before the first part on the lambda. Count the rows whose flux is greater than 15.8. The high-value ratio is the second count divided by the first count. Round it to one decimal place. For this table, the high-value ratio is 2.0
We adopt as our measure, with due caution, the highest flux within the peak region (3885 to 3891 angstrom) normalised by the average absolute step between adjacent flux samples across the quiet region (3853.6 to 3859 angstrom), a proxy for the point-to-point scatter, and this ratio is 6.4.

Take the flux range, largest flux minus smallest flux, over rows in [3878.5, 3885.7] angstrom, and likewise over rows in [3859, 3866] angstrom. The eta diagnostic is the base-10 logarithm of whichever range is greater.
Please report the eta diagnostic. 1.0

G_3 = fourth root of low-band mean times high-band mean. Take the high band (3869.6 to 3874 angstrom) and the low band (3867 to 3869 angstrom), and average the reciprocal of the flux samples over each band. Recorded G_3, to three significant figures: 0.249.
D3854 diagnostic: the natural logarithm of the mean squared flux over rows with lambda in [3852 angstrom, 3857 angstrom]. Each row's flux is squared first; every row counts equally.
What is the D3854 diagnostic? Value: 5.2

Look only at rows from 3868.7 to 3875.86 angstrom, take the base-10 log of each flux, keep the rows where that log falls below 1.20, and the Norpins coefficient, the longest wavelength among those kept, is 3875.41 angstrom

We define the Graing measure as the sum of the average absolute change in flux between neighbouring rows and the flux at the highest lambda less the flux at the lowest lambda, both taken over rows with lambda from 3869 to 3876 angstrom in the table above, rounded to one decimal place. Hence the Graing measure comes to -0.1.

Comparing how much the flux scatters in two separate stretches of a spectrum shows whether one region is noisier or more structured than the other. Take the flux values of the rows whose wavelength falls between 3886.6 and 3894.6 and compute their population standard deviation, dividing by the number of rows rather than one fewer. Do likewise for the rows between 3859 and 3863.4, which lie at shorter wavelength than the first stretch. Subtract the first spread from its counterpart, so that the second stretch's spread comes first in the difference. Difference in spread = 0.1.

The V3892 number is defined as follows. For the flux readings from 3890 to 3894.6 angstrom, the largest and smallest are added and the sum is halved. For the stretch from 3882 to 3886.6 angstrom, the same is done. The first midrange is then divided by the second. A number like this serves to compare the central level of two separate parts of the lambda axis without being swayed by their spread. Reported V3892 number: 1.5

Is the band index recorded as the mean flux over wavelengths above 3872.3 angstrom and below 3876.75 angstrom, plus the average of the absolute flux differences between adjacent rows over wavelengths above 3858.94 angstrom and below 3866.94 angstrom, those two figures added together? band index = 16.5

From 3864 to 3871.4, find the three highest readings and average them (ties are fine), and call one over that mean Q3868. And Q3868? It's 0.053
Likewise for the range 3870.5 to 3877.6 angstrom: 0.051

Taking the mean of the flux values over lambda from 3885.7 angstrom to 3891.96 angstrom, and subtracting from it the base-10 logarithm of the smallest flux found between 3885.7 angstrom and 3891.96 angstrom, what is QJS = 14.4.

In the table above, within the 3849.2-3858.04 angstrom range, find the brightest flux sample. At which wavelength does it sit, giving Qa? 3855.83 angstrom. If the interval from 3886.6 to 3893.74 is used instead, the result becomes 3893.30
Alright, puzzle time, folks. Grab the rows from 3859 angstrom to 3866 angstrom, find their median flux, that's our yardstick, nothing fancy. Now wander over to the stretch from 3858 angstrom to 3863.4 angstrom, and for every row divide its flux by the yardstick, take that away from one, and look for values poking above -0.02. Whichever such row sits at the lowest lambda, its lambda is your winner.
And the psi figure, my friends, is 3860.27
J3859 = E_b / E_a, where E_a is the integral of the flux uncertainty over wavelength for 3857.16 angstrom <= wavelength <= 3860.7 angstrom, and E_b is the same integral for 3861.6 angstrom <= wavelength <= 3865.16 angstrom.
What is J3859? 1.4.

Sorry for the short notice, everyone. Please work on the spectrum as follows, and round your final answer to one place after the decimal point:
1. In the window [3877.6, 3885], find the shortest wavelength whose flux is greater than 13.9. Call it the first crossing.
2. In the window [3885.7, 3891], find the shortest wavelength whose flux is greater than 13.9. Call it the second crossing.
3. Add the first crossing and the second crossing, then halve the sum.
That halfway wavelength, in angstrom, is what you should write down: 3882.1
